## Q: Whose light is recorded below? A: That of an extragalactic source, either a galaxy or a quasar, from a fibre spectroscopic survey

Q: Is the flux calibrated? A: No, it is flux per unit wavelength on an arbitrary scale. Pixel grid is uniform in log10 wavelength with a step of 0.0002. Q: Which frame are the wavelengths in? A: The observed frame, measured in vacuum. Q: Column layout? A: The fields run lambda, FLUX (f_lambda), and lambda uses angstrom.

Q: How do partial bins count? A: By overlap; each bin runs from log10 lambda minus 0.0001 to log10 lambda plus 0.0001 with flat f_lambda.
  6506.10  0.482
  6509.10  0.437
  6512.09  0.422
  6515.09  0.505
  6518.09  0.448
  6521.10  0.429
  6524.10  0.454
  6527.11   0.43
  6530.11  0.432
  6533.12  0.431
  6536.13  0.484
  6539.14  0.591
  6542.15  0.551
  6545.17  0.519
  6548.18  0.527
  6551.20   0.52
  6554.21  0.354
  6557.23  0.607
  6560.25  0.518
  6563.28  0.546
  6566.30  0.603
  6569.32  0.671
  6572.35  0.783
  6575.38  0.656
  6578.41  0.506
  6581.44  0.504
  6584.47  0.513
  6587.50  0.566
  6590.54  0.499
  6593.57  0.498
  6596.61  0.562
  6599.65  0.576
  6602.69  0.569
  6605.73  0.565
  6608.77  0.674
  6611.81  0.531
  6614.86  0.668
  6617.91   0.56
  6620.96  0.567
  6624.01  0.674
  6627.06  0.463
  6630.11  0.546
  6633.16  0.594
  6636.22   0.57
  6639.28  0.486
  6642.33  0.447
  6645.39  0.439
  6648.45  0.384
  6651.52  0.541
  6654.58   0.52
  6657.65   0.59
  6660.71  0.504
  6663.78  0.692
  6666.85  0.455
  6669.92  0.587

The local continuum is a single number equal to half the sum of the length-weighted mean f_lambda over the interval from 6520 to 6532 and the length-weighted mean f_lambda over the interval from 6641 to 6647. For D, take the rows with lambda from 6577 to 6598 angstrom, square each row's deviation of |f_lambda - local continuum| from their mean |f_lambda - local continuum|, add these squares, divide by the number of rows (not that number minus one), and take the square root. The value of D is 0.03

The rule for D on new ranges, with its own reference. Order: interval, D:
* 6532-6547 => 0.05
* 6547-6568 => 0.04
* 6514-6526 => 0.02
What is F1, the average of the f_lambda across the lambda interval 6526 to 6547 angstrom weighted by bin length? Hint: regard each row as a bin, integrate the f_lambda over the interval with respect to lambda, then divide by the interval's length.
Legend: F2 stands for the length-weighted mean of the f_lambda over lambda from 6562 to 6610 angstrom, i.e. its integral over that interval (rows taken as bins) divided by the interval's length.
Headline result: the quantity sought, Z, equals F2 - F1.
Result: 0.09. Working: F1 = 0.493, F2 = 0.580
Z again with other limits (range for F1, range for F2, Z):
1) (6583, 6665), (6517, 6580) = -0.02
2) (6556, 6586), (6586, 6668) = -0.04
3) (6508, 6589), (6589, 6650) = 0.02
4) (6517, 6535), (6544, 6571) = 0.10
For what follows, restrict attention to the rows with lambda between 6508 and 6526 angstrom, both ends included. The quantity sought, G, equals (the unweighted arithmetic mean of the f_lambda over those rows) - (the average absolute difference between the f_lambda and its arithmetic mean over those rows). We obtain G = 0.43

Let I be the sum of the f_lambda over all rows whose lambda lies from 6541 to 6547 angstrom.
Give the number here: 1.07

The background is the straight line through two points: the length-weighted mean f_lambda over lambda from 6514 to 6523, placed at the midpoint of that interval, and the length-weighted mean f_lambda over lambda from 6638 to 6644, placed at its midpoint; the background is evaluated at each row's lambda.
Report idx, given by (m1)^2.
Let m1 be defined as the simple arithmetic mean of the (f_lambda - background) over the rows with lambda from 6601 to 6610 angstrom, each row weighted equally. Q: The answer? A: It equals 0.019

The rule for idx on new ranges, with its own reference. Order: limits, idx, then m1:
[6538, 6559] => 0.004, 0.06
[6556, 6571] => 0.016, 0.13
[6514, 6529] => 0.000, -0.01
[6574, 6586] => 0.007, 0.08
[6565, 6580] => 0.033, 0.18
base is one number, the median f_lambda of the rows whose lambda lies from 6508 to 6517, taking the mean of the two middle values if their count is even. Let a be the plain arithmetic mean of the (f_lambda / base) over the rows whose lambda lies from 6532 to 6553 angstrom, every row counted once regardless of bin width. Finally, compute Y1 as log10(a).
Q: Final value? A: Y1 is 0.073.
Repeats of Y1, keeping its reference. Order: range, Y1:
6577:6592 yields 0.074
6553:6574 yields 0.125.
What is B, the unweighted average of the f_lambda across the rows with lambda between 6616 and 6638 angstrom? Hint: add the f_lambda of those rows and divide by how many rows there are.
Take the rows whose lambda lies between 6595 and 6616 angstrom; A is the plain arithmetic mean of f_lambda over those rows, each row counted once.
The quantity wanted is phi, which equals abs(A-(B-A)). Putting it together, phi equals 0.62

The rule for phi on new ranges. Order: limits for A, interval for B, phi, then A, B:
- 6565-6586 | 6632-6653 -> 0.72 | 0.605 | 0.49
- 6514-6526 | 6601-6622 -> 0.33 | 0.459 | 0.59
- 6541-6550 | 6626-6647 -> 0.56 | 0.532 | 0.51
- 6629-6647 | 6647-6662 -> 0.52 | 0.514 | 0.51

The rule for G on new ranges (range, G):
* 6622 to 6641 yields 0.50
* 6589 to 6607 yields 0.51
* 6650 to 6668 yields 0.49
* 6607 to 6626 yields 0.55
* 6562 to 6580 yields 0.55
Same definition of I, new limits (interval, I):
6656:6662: 1.09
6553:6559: 0.96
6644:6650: 0.82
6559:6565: 1.06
